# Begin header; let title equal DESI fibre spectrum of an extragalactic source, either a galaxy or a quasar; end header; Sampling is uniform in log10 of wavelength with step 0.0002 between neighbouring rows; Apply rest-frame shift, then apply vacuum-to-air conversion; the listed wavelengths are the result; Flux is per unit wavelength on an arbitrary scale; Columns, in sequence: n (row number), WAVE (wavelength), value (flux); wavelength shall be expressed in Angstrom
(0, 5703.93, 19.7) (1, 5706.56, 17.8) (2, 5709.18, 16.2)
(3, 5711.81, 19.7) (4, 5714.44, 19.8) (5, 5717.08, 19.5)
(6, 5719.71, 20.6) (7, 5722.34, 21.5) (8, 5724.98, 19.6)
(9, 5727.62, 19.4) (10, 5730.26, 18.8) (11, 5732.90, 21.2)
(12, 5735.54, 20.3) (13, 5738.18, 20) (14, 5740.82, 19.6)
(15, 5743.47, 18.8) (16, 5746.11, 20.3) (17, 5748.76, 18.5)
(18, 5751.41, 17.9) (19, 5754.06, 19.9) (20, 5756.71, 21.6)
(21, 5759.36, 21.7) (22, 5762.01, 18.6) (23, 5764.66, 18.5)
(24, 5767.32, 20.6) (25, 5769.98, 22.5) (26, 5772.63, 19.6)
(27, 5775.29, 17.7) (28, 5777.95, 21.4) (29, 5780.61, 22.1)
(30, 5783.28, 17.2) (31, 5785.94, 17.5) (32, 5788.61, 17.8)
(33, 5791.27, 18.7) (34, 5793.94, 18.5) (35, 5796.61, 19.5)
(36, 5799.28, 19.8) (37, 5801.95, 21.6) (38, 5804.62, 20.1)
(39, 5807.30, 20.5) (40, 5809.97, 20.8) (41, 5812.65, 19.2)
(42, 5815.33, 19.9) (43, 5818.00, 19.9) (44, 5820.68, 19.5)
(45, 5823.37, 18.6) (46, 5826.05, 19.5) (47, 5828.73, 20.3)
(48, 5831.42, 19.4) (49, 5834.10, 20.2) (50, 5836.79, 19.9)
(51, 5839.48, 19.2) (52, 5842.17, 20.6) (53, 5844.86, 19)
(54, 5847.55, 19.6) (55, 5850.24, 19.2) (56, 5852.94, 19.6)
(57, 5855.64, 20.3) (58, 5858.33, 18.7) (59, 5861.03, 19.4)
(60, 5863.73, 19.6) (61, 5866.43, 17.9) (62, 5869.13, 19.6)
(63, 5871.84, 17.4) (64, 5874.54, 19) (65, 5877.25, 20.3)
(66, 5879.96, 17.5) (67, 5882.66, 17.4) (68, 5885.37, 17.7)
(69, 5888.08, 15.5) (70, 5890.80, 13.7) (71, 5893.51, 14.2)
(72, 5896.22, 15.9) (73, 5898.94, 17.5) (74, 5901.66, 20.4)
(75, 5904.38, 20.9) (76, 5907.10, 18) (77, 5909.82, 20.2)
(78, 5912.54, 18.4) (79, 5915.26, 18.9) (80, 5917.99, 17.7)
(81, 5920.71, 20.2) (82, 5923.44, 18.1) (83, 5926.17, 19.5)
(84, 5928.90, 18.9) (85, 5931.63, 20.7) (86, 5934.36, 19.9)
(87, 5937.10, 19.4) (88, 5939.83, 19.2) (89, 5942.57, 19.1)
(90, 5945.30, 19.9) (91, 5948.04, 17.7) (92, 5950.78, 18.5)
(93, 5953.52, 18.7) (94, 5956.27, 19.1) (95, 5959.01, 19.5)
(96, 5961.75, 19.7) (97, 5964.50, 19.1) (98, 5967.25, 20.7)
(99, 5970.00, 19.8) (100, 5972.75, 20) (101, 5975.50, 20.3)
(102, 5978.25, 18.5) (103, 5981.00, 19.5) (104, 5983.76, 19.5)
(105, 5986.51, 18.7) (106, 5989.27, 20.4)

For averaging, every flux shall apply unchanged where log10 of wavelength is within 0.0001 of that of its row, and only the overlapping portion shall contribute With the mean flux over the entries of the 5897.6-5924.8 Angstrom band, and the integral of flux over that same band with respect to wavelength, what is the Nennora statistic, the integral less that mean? 499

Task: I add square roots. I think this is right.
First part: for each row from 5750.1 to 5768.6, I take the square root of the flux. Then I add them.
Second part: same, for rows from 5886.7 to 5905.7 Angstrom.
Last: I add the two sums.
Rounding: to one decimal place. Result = 59.8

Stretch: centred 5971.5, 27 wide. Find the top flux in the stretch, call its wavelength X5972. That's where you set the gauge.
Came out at 5967.25 Angstrom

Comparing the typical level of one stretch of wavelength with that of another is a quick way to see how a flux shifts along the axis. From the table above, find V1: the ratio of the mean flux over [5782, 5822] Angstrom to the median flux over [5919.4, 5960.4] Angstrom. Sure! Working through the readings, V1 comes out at 1.01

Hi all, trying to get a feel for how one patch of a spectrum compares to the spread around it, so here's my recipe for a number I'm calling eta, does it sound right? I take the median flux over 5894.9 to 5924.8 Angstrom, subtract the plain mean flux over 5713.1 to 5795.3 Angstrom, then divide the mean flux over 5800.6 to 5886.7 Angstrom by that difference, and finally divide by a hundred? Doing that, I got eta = -0.2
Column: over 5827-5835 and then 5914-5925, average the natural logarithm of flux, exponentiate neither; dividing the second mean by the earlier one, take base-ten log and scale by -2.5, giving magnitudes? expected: 0.024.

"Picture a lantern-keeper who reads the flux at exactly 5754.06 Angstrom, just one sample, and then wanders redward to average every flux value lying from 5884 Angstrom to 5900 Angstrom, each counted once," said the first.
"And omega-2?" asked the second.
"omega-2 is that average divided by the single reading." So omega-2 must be 0.79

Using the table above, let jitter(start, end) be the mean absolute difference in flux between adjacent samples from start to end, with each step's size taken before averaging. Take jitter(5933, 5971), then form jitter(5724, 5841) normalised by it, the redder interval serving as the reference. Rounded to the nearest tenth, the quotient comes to 1.7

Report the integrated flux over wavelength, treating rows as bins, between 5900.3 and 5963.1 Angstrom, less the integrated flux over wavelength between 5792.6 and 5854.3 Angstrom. -10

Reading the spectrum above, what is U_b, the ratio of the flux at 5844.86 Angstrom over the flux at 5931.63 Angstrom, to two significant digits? 0.92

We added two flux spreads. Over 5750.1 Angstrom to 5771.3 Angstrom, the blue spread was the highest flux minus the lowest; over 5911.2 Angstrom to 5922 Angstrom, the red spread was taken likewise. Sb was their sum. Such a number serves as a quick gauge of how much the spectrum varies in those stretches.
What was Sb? 7.1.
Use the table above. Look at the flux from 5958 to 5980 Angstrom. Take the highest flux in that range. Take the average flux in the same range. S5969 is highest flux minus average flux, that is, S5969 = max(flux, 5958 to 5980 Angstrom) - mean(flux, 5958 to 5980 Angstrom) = 1.00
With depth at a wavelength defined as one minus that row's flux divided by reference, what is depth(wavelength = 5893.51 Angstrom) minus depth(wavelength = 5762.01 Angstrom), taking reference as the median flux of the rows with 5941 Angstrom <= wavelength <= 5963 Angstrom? 0.23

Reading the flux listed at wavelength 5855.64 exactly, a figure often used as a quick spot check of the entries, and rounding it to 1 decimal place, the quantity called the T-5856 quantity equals 20.3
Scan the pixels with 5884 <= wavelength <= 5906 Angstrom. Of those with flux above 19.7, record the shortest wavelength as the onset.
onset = 5901.66 Angstrom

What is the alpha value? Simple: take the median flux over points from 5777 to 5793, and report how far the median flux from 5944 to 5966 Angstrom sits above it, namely 0.85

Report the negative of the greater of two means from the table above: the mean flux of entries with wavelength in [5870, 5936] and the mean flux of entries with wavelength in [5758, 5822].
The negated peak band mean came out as -19.7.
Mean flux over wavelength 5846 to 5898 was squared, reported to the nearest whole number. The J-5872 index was 325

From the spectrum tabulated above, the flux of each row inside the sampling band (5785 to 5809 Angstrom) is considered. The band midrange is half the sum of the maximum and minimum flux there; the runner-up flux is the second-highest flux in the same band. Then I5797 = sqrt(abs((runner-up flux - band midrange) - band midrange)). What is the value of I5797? 4.31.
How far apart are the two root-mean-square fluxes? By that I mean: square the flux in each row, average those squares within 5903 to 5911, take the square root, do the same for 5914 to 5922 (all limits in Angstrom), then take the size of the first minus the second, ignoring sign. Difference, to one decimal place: 0.8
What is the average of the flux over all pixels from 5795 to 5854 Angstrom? 19.8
